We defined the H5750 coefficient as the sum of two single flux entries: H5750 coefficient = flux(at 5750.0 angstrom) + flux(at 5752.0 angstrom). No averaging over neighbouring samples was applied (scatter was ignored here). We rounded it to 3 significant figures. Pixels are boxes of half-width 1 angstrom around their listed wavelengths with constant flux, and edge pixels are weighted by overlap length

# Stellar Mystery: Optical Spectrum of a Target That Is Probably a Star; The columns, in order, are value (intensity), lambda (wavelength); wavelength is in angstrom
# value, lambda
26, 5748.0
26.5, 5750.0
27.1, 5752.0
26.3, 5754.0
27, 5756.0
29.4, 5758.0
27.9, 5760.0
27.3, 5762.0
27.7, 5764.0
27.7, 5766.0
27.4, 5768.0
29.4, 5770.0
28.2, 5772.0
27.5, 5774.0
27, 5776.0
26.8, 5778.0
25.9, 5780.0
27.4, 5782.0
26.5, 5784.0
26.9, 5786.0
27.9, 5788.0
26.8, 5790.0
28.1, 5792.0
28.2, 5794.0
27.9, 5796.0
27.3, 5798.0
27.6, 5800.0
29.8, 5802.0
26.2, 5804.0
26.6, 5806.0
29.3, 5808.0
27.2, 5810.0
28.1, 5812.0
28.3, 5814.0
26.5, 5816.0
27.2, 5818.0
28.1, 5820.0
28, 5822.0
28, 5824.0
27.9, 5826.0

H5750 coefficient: 53.6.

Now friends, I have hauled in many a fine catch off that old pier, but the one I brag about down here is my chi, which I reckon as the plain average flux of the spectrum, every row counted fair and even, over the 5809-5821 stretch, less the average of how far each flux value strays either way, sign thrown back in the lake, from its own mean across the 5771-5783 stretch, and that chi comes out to 27.0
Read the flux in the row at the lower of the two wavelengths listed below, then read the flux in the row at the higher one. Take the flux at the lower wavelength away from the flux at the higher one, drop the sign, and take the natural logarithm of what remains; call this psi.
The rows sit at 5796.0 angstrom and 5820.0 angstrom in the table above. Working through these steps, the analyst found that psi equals -1.6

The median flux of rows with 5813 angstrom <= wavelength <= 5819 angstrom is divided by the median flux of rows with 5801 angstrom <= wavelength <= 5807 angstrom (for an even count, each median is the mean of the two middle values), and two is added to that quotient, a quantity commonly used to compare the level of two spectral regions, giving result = 3.02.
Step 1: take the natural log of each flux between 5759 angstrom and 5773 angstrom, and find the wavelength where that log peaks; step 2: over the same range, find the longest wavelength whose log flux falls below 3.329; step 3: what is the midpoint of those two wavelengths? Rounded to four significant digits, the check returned 5769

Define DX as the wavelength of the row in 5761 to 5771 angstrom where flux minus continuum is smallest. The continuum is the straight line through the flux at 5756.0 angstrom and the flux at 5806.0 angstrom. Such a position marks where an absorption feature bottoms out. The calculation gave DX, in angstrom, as 5762.0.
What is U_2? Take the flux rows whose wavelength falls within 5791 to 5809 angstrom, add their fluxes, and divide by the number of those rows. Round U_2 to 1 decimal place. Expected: 27.9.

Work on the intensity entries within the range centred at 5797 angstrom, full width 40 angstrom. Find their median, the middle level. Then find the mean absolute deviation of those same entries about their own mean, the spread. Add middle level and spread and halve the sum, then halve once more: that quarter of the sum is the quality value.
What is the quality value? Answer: 7.04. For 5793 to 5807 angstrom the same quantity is 7.11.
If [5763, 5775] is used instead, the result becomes 7.06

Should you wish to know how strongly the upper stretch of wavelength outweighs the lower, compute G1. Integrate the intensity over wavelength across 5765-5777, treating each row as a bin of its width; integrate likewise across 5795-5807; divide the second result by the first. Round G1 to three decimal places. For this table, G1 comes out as 0.989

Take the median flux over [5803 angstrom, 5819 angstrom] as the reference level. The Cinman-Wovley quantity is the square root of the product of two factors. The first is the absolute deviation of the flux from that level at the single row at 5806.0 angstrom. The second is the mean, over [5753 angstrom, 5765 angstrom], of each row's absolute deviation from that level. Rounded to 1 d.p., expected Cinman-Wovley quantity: 0.7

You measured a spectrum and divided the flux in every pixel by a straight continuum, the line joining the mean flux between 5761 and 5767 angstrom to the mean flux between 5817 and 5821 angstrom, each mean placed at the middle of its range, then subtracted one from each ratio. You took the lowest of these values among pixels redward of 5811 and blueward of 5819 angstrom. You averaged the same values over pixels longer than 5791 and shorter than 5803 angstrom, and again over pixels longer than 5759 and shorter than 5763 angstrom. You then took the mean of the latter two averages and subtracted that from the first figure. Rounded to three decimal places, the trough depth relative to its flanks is -0.052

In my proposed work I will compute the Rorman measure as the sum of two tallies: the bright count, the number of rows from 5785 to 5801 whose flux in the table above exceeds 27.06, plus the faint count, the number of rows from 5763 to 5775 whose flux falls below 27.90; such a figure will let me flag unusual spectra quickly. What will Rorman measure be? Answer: 10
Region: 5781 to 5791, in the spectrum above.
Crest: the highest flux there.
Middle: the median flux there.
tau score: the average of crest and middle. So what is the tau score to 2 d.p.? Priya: 27.40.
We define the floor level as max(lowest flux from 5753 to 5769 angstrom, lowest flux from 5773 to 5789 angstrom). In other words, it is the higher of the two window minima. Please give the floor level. 26.3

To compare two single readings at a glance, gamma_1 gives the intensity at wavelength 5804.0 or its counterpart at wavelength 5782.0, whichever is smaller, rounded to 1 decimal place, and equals 26.2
